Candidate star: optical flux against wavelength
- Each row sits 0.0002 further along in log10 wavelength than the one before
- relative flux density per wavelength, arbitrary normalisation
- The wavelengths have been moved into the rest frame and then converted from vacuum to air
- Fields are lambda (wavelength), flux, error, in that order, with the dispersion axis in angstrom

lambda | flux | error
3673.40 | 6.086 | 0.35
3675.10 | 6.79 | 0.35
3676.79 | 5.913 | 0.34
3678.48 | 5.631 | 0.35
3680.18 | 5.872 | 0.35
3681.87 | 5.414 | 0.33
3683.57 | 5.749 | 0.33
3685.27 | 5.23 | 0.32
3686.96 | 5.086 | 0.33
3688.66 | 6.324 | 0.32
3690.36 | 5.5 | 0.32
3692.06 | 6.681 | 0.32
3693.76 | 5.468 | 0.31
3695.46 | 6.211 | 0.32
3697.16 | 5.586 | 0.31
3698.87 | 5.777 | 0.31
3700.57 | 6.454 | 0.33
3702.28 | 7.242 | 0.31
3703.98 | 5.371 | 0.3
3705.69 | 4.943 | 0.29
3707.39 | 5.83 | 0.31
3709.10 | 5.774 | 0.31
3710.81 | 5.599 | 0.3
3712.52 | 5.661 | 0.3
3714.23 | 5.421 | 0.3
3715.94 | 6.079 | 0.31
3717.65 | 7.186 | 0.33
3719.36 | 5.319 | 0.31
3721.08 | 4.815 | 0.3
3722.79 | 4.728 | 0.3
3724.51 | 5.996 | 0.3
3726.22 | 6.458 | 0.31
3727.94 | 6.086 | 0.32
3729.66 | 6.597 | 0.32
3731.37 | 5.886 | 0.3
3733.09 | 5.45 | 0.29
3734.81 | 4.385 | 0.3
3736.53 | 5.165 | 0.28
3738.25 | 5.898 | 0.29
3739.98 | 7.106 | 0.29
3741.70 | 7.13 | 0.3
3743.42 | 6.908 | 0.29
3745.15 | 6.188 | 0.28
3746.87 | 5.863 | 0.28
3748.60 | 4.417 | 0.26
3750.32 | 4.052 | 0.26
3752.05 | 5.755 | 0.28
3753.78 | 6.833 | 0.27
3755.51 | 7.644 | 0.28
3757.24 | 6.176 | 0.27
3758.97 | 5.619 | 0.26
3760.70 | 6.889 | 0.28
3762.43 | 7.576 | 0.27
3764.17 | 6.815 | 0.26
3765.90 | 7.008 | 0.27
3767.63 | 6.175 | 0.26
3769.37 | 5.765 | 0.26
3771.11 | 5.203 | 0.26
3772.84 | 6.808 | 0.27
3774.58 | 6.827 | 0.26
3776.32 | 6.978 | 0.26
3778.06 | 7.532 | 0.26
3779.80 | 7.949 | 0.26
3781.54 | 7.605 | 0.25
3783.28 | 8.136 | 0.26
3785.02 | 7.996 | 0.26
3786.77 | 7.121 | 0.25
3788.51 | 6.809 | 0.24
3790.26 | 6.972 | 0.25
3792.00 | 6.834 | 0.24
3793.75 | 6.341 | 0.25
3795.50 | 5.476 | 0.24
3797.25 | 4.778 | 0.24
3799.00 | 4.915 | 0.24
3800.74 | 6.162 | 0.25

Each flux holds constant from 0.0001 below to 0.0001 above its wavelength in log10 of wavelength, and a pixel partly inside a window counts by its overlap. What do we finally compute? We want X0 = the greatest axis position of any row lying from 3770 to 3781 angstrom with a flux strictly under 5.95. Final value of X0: 3771.11 angstrom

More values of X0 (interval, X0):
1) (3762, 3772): 3771.11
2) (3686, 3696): 3693.76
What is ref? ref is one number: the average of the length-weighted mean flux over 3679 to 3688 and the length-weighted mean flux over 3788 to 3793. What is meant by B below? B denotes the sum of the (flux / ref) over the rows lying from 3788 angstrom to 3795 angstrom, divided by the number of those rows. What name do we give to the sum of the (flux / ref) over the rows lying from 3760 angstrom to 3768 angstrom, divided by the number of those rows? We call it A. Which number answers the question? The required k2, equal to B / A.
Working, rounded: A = 1.12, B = 1.09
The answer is 0.98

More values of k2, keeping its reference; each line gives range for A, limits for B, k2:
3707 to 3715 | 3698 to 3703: 1.15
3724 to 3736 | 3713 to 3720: 1.03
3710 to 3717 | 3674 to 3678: 1.12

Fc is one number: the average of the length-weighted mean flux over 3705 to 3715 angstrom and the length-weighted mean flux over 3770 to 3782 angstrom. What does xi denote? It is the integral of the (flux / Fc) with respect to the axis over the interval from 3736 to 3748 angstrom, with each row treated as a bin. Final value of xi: 12.1 angstrom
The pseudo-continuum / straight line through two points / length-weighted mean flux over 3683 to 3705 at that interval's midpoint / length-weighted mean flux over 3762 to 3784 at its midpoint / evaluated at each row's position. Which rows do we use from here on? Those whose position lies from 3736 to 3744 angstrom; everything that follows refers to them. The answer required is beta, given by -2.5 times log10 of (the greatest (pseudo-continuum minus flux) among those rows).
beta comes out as -0.3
